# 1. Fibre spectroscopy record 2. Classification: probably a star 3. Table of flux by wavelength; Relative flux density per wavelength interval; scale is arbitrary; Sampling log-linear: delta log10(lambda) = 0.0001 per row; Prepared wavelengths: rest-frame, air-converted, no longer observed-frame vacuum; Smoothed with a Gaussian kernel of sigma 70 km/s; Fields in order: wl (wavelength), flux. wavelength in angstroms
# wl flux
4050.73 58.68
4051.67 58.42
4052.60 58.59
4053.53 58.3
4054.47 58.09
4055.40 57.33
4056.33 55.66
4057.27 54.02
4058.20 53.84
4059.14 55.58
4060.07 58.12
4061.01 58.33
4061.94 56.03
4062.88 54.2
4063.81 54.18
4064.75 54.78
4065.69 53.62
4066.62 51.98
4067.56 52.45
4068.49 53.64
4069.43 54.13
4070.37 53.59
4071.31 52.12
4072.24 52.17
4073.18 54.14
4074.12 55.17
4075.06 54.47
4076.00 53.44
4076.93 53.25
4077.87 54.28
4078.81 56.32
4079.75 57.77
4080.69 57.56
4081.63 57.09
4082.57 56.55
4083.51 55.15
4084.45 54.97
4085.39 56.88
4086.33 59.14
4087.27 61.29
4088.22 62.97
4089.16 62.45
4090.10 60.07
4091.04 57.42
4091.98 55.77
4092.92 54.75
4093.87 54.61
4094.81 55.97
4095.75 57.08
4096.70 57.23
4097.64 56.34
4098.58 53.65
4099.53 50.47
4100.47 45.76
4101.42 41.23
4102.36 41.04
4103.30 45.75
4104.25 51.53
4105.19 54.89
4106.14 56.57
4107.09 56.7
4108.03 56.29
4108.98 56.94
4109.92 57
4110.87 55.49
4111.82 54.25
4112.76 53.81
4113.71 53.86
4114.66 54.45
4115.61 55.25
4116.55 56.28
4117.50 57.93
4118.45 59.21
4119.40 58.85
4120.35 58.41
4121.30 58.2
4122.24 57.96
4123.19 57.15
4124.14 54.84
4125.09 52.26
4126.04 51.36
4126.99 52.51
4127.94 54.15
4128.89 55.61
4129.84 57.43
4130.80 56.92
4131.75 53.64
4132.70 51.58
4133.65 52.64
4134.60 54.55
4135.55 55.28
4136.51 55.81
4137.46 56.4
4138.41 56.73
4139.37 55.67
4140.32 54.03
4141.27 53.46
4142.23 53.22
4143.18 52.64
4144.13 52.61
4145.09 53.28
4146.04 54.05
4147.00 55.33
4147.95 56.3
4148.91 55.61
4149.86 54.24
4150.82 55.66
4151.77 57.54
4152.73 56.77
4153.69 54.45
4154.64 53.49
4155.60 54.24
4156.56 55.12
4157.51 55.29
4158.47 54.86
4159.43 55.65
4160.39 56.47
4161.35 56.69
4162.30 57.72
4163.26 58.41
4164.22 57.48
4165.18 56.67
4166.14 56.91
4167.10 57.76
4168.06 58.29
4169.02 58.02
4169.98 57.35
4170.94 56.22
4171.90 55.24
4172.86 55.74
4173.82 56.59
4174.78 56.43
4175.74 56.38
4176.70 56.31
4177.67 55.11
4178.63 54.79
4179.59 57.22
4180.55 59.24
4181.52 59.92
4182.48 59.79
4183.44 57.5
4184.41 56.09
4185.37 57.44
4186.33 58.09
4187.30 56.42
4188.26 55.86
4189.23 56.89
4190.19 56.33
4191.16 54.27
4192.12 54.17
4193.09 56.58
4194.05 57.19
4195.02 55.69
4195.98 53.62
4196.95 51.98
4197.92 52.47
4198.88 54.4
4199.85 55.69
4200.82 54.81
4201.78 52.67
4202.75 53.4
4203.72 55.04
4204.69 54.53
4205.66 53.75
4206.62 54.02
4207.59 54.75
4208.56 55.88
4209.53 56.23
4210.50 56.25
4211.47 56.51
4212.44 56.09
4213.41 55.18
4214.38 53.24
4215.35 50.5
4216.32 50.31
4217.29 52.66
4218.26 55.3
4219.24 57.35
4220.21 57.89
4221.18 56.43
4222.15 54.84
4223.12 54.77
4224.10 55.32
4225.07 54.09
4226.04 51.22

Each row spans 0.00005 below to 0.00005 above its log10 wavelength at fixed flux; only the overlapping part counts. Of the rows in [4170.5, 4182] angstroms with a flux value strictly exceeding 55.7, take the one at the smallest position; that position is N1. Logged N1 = 4170.94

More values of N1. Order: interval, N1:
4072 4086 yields 4078.81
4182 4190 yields 4182.48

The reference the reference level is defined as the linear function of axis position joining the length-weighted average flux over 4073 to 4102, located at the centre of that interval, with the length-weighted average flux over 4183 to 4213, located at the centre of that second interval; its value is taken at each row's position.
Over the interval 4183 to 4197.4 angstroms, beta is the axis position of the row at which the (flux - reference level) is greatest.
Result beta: 4186.33 angstroms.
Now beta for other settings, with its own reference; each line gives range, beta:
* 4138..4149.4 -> 4138.41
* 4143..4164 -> 4163.26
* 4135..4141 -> 4138.41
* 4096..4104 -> 4096.70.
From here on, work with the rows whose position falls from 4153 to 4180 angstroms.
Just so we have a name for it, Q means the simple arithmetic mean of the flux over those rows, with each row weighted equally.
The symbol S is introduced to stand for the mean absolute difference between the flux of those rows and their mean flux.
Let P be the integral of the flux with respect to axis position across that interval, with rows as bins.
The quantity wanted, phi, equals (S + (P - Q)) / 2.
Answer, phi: 732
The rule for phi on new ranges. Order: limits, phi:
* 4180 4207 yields 724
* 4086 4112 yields 686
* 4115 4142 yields 722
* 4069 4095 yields 704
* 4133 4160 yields 713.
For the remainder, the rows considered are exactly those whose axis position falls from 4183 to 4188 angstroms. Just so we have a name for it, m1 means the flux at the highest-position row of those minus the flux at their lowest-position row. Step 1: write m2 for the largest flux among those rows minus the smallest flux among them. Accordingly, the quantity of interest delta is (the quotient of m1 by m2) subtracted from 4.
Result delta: 4.5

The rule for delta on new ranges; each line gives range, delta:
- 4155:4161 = 3.0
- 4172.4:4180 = 3.4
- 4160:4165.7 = 3.9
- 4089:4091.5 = 5.0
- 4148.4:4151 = 4.0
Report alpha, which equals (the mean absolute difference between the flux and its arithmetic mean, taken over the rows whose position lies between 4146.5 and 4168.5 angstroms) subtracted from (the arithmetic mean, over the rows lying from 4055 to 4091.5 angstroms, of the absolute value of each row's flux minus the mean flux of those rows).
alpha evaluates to 1.0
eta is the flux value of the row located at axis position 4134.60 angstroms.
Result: 54.55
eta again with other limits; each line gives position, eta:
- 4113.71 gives 53.86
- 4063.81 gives 54.18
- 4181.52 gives 59.92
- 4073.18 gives 54.14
